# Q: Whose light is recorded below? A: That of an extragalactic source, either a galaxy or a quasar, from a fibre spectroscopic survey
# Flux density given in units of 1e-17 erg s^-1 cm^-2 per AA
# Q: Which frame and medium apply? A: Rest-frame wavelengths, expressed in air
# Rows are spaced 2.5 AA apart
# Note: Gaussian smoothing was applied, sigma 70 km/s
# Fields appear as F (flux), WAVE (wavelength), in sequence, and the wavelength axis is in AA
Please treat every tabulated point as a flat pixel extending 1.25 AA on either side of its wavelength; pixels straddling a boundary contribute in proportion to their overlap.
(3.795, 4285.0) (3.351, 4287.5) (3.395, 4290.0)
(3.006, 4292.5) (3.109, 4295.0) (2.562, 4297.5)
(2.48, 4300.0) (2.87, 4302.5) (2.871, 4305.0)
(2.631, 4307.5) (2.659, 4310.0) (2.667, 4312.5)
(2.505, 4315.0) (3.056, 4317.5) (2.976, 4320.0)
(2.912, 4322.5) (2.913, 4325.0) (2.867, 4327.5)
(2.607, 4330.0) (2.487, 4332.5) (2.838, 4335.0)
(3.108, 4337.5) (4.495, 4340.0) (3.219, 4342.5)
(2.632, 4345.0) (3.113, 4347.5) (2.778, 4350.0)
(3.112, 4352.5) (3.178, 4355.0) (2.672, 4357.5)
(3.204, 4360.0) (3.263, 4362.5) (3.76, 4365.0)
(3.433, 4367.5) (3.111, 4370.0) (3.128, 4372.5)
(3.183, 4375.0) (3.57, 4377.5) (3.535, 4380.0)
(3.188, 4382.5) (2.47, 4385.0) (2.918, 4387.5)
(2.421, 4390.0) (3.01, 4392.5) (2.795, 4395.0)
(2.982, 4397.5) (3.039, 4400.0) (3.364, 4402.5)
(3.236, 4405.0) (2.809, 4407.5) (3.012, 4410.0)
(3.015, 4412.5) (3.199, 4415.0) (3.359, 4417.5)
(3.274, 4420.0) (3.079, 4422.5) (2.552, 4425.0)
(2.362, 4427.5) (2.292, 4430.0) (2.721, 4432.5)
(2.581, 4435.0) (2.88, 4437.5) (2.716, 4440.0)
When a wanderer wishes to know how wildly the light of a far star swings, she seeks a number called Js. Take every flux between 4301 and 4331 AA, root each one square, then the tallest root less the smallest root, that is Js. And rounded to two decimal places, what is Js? 0.17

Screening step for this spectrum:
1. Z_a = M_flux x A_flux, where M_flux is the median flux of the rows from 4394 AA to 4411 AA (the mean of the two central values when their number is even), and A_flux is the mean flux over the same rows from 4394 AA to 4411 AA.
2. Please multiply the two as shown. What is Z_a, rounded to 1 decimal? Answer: 9.1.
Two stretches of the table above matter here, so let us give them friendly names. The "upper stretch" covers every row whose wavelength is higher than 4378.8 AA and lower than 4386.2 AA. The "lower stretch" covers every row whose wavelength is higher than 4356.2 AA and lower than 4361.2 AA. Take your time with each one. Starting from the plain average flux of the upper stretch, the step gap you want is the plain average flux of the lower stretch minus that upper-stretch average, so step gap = -0.13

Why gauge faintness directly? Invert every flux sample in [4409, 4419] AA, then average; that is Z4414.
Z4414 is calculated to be 0.318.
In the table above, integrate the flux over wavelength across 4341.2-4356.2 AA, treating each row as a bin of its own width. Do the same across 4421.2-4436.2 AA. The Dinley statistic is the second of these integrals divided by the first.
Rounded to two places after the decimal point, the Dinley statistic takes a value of 0.86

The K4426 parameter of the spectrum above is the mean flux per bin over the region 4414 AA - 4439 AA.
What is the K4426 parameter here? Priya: 2.83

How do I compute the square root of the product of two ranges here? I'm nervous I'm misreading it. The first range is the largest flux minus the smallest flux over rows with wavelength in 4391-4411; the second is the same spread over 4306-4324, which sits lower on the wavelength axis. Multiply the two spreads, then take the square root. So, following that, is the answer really 0.56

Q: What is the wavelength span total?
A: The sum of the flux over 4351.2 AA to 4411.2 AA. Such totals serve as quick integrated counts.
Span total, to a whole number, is 74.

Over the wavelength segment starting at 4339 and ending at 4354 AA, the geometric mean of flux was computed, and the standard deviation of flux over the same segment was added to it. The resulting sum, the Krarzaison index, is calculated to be 3.8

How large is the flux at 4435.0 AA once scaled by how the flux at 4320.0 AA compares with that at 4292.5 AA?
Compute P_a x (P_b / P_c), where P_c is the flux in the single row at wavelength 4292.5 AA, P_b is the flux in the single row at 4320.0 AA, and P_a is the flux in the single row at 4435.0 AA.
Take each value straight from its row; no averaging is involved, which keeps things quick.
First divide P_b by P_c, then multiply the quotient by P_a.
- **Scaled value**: 2.56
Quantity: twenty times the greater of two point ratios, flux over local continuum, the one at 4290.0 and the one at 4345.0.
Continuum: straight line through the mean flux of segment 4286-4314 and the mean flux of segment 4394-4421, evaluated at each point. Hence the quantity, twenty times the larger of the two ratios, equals 24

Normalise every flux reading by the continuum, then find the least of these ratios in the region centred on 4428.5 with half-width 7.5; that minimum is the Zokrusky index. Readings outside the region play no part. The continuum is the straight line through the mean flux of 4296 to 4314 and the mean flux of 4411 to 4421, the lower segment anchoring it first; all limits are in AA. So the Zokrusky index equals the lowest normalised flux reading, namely 0.70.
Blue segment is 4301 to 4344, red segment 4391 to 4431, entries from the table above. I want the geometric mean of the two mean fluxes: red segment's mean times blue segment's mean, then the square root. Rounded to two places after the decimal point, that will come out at 2.94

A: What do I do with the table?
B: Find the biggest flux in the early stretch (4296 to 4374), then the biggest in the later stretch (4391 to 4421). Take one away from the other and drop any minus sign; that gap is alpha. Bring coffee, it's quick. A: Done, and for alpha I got 1.1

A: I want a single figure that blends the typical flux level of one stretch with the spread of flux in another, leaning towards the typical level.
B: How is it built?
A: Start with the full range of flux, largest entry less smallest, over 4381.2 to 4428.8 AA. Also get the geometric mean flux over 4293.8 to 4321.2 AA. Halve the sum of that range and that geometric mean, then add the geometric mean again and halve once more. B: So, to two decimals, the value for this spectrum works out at 2.32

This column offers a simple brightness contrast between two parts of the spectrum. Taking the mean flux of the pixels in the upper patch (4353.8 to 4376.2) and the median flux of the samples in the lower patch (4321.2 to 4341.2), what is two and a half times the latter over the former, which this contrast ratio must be 2.25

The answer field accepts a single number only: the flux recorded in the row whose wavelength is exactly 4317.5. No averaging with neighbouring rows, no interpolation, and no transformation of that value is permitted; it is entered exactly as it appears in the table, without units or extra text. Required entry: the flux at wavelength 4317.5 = 3.056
